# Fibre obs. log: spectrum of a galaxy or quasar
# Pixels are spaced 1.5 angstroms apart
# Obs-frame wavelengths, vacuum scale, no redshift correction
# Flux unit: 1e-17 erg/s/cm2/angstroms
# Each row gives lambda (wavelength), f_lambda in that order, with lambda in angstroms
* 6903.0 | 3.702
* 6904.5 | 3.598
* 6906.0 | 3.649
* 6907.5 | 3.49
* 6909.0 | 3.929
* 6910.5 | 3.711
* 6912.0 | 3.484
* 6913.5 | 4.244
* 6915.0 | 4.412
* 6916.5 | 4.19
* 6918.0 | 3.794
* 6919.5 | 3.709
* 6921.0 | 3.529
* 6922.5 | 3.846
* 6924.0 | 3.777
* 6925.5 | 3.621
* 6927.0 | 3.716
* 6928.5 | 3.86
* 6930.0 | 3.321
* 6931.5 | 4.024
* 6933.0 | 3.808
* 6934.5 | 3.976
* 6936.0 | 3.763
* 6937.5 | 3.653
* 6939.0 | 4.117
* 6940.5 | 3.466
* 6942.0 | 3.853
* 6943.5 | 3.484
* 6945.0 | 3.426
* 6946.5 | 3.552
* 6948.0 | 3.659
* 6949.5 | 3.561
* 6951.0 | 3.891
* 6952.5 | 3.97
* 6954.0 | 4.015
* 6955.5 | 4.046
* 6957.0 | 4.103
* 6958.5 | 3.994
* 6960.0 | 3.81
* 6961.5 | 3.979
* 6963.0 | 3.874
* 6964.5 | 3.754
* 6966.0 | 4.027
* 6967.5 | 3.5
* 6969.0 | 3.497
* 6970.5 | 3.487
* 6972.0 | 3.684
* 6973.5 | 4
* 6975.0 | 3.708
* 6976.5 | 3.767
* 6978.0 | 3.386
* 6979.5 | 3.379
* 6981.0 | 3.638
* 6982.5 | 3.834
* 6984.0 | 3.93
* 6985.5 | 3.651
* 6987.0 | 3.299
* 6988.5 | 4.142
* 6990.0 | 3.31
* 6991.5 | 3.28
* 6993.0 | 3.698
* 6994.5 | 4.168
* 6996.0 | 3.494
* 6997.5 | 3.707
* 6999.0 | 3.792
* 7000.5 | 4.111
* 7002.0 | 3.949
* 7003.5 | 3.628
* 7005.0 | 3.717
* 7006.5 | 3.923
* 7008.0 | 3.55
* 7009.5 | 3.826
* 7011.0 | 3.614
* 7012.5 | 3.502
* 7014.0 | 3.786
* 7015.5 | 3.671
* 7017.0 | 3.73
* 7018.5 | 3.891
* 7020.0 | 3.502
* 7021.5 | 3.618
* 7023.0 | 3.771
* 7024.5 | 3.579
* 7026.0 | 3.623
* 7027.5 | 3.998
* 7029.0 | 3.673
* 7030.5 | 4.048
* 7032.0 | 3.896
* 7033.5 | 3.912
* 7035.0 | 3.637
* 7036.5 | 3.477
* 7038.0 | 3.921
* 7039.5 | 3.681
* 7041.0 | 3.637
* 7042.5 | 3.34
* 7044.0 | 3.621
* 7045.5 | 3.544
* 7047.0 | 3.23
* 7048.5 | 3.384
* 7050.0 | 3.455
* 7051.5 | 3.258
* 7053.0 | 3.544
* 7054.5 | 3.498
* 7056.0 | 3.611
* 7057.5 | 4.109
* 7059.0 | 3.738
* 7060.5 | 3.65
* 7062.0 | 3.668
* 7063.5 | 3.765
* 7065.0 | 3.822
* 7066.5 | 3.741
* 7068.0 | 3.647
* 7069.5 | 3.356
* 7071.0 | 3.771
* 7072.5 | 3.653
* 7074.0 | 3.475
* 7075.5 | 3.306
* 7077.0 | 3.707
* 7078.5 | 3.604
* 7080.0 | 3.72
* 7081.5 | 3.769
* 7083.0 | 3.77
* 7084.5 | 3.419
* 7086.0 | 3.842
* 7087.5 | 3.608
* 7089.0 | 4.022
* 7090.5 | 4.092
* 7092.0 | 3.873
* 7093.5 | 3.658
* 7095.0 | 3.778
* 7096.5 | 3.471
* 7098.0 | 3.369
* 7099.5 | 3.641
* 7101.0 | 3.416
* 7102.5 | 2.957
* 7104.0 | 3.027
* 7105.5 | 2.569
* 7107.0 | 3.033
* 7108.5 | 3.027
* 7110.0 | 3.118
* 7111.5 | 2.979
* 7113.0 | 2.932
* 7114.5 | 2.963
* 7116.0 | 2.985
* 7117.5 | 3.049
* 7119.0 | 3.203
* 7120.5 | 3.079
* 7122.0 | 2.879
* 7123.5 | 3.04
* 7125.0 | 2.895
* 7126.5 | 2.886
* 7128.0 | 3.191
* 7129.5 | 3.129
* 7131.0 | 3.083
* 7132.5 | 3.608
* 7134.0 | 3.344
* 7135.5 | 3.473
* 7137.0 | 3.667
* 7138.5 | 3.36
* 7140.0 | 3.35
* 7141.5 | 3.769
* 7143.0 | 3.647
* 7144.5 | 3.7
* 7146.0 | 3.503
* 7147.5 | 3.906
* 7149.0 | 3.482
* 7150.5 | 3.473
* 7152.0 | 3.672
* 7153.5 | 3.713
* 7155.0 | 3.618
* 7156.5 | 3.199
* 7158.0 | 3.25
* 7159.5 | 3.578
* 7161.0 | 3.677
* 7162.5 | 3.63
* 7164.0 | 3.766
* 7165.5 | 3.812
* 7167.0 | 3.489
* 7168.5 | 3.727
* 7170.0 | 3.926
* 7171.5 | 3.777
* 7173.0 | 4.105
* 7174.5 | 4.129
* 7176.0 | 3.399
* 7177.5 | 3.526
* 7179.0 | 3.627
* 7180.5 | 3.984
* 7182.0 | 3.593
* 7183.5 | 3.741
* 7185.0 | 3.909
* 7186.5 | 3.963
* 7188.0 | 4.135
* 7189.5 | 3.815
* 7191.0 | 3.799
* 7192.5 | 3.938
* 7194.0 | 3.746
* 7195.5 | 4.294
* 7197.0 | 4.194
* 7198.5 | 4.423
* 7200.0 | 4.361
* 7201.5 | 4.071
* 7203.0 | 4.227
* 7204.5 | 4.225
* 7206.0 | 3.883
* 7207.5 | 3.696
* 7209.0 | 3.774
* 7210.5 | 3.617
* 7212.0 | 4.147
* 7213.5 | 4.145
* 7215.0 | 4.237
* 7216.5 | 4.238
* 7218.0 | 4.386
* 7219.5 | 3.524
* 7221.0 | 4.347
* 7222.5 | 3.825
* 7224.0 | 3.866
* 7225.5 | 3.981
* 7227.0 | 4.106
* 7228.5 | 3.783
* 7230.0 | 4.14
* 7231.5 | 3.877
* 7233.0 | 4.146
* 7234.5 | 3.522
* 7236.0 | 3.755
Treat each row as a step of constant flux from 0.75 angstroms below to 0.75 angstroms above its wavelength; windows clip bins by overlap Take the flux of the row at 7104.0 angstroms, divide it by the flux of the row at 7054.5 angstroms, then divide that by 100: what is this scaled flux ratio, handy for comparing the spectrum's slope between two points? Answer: 0.0087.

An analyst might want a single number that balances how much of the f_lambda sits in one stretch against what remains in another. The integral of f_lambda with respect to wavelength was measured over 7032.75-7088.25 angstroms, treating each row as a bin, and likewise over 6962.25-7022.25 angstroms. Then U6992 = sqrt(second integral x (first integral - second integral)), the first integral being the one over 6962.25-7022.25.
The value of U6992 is 65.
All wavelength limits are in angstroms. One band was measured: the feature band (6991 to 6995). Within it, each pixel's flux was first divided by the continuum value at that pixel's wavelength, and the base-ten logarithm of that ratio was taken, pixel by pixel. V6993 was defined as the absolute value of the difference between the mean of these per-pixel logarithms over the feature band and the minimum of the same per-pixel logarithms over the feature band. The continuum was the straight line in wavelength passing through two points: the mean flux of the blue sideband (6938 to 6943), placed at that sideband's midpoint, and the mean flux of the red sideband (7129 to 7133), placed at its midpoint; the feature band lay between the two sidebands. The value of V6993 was 0.053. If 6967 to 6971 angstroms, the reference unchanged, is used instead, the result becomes 0.000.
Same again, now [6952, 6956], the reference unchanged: 0.005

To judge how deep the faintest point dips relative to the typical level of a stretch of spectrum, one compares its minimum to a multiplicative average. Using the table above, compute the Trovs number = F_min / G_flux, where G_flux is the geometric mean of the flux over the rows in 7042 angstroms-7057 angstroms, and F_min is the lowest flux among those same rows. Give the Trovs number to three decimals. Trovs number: 0.937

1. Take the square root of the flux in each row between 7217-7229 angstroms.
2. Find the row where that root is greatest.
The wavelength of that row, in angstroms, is 7218.0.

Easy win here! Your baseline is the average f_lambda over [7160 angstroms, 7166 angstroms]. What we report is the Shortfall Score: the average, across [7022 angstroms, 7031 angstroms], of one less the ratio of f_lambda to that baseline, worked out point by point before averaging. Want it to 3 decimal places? -0.016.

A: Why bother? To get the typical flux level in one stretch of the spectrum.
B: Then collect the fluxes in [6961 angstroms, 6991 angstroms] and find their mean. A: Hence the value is 3.69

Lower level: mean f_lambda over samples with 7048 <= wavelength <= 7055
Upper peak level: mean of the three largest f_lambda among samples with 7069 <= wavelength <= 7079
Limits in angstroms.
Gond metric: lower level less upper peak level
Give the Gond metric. -0.28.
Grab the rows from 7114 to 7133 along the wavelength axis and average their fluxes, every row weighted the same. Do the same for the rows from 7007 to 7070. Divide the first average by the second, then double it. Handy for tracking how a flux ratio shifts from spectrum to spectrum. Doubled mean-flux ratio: 1.7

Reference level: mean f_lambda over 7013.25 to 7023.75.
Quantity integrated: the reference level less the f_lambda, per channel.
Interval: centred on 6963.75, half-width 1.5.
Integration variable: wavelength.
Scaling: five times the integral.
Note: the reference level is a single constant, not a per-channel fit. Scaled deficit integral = -1.6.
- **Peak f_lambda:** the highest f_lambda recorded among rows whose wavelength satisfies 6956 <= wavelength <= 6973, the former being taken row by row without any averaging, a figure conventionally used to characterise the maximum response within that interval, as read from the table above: 4.103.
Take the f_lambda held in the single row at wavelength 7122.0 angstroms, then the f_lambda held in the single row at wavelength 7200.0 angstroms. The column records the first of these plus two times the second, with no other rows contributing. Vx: 11.6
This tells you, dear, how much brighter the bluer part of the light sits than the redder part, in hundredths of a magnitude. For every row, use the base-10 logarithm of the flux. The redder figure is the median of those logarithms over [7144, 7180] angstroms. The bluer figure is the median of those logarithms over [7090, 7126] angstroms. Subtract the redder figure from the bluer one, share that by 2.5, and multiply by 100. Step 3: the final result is -3.2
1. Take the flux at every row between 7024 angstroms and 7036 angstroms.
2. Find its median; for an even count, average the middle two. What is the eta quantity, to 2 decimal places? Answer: 3.78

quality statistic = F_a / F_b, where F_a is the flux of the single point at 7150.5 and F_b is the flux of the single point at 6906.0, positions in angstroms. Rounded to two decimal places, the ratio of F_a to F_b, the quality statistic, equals 0.95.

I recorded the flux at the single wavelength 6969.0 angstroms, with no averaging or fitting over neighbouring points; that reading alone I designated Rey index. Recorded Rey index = 3.497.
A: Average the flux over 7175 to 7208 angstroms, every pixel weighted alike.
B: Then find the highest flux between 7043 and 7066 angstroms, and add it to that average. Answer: 8.0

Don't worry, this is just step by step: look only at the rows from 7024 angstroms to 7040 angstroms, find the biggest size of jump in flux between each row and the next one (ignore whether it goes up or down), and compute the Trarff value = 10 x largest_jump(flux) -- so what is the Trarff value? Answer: 4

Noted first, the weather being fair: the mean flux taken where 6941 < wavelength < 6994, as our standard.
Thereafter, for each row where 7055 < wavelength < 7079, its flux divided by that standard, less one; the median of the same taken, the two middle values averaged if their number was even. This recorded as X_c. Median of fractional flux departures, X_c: -0.016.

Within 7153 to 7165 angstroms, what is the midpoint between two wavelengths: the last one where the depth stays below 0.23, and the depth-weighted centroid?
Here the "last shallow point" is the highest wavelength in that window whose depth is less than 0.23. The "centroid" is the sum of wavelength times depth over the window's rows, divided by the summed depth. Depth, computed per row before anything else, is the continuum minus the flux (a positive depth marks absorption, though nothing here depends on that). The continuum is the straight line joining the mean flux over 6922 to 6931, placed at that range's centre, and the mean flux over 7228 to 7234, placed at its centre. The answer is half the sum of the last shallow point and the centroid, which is 7161.1 angstroms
